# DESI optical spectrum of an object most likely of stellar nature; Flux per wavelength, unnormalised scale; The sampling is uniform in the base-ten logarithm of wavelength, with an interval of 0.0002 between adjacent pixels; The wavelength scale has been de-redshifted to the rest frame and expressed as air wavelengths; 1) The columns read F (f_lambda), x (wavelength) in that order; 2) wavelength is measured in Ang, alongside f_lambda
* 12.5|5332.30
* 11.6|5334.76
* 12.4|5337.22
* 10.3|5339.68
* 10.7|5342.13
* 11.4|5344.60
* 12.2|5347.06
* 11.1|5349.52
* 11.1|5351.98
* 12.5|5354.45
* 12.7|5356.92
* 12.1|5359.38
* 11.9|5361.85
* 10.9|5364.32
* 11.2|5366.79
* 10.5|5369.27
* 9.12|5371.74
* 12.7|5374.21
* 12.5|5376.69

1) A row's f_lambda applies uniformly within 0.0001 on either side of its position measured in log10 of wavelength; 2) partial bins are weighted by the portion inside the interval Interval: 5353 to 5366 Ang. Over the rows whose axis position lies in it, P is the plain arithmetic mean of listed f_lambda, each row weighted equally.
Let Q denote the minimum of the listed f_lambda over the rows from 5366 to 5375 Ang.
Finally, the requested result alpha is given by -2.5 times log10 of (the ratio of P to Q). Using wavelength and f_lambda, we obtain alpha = -0.3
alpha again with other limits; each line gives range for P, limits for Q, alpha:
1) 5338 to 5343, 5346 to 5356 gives 0.1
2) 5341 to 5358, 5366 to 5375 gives -0.3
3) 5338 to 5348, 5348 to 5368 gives 0.0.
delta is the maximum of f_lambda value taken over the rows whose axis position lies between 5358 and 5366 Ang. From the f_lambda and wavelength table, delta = 12.1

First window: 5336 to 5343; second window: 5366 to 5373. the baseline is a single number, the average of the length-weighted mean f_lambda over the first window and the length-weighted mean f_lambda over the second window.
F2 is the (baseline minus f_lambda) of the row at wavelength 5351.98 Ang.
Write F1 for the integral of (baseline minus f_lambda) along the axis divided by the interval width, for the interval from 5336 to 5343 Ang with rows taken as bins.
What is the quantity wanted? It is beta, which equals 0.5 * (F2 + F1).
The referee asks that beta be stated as -0.43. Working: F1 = -0.46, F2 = -0.4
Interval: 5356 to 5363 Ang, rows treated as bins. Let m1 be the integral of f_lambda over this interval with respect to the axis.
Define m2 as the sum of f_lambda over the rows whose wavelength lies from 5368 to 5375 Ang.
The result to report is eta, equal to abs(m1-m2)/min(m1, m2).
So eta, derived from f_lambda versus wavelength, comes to 1.65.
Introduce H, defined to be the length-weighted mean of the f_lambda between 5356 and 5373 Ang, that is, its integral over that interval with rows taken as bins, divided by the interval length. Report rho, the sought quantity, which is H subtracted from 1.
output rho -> -10.2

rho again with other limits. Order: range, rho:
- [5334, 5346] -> -10.3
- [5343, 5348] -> -10.7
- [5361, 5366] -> -10.3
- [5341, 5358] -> -10.7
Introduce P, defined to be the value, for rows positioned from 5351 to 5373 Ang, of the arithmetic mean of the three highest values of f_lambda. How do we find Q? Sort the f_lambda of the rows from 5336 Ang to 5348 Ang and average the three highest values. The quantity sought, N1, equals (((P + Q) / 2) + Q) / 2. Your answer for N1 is 12.1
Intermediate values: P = 12.4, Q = 12.0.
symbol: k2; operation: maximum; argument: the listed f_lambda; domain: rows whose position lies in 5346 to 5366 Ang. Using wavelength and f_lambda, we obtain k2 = 12.7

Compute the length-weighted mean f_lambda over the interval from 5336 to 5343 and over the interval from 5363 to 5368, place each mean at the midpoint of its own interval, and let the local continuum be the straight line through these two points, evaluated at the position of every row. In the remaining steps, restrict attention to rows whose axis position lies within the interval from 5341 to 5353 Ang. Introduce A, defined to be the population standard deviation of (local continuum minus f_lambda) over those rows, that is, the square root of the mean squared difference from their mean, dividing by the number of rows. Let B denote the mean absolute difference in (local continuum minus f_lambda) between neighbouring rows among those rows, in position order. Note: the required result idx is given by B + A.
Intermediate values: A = 0.50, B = 0.65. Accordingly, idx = 1.16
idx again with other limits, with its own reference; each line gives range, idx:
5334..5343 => 1.91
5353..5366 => 1.11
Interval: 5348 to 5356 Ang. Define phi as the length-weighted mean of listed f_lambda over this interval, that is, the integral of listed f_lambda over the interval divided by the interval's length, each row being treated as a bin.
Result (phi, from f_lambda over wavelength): 11.63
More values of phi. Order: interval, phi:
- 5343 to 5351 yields 11.51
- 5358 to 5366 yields 11.64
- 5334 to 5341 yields 11.42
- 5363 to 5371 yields 10.76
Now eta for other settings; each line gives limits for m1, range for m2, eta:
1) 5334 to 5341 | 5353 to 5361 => 1.14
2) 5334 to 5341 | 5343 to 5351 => 1.30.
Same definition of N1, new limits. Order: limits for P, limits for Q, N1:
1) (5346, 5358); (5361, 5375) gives 12.1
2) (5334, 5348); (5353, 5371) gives 12.3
